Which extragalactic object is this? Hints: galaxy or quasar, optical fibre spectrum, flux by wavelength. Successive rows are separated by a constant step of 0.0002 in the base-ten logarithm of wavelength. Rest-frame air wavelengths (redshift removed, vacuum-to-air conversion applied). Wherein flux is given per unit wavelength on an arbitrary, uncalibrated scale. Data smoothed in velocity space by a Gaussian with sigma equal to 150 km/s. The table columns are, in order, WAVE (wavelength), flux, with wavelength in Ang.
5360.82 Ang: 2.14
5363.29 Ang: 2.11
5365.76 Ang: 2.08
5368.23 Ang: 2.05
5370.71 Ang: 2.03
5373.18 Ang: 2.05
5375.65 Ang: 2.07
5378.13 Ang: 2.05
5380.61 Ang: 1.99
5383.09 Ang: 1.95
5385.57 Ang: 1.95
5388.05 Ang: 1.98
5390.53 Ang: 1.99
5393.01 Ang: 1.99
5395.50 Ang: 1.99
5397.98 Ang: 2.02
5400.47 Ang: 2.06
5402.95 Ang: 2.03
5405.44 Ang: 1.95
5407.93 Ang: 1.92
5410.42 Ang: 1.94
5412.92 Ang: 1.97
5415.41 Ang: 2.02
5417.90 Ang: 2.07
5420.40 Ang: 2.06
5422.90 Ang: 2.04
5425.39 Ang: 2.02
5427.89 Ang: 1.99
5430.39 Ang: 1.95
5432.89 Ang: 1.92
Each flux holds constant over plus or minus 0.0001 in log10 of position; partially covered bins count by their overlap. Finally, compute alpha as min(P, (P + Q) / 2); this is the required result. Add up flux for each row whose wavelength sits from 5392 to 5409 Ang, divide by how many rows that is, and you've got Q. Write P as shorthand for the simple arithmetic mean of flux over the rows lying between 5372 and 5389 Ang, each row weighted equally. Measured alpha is 2.00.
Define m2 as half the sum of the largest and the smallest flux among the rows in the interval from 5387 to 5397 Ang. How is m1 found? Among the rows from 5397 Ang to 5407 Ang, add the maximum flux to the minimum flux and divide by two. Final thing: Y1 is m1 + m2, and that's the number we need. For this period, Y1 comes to 3.990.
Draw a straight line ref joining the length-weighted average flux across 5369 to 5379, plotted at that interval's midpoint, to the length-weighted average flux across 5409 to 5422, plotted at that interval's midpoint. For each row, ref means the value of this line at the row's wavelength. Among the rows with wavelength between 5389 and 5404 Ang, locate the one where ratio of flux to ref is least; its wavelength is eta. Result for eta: 5390.53 Ang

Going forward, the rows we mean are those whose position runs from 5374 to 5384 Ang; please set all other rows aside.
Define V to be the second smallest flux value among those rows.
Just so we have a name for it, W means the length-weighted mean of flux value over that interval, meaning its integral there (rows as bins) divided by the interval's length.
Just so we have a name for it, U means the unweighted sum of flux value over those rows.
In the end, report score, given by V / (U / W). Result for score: 0.498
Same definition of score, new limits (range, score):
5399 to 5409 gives 0.488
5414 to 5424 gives 0.510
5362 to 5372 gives 0.512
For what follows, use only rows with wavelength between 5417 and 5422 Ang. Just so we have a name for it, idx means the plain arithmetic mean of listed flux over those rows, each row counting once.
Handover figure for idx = 2.065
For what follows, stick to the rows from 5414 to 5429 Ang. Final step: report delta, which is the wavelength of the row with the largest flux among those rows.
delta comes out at 5417.90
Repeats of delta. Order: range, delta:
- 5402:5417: 5402.95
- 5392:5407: 5400.47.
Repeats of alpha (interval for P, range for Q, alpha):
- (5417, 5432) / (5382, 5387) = 1.99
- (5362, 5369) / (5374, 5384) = 2.05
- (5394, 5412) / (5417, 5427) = 1.99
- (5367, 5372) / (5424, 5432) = 2.01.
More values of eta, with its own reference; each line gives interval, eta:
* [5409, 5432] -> 5410.42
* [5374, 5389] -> 5383.09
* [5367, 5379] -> 5370.71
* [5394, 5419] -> 5407.93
